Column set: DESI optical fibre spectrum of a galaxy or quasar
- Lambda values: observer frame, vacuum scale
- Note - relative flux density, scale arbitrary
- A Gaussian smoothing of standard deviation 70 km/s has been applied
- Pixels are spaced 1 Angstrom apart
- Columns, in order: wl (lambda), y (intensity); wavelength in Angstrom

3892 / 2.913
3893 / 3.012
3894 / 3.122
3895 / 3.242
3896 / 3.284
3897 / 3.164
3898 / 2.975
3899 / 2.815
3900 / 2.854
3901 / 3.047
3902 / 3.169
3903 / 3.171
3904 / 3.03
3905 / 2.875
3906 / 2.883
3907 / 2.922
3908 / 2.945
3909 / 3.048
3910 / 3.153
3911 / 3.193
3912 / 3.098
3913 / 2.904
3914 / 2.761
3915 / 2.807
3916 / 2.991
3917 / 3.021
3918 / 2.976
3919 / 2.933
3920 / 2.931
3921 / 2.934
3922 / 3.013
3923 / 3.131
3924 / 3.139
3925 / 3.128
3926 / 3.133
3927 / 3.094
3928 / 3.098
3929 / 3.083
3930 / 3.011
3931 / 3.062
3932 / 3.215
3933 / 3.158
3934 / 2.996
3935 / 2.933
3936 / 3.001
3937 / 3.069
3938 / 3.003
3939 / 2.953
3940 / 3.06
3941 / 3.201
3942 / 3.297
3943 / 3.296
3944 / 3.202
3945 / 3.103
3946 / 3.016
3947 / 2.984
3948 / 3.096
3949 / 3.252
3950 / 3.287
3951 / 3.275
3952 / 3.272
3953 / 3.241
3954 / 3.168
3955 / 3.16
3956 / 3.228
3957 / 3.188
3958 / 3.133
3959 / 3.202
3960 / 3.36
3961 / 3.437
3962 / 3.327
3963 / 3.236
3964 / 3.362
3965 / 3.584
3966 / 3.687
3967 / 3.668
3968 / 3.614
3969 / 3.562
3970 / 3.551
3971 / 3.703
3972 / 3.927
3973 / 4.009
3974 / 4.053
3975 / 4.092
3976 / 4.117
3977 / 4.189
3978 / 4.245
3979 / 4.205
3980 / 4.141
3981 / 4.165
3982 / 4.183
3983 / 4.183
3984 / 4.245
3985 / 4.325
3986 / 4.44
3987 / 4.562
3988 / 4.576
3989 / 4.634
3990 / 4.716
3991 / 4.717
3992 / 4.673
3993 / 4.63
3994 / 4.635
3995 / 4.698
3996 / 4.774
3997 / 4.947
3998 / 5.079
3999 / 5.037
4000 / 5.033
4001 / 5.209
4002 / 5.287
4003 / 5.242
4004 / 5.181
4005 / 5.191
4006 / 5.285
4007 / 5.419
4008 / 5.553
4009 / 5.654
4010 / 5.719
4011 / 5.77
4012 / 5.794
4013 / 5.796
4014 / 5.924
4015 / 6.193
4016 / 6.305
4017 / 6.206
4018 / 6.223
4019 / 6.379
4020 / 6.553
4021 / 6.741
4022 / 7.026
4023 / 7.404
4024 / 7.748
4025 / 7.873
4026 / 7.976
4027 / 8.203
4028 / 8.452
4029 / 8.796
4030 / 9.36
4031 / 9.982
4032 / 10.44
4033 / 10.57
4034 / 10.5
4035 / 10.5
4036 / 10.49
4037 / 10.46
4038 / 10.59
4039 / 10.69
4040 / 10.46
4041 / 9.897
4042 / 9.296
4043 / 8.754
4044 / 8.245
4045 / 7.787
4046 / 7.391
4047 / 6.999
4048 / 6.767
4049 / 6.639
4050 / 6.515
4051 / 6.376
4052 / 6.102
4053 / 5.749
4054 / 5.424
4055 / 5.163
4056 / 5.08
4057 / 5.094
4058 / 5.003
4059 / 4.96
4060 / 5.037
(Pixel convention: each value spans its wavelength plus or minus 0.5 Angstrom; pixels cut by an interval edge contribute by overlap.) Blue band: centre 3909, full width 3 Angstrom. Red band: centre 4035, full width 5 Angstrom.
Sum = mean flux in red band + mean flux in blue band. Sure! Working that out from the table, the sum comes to 14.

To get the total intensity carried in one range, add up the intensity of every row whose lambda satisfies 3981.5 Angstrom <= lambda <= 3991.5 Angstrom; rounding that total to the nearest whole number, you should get 45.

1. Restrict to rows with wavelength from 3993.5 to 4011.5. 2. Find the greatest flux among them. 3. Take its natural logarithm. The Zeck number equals 1.8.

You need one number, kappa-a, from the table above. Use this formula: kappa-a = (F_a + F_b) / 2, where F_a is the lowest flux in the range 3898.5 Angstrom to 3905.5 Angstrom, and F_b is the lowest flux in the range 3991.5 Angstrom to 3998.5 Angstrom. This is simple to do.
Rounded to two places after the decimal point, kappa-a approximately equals 3.72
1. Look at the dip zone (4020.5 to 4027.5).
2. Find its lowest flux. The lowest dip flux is 6.741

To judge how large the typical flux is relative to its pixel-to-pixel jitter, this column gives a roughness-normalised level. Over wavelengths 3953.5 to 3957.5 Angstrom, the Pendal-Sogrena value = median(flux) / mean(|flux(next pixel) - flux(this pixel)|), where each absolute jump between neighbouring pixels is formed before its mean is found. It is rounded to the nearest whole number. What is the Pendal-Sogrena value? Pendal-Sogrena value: 82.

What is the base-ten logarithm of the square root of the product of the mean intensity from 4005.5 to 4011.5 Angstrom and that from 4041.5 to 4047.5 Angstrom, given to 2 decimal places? 0.83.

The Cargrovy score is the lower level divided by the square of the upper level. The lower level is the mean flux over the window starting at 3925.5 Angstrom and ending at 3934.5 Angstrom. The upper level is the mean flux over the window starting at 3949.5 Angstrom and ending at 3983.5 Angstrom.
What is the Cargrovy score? 0.23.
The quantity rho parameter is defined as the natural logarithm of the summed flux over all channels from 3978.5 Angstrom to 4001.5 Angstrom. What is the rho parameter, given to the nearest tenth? 4.7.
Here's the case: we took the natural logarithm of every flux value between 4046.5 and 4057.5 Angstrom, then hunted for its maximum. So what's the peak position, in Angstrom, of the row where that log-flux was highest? 4047 Angstrom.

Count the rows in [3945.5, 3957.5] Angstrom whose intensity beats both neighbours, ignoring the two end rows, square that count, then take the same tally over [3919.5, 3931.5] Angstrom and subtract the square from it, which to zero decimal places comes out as -1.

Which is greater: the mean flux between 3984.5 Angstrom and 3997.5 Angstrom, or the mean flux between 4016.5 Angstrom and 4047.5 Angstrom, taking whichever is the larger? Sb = 8.6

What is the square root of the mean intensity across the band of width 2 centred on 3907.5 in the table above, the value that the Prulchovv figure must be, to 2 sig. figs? 1.7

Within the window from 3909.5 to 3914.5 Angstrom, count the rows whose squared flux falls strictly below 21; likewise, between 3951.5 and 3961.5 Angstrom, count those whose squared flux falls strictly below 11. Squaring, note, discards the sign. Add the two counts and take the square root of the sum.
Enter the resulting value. 3.6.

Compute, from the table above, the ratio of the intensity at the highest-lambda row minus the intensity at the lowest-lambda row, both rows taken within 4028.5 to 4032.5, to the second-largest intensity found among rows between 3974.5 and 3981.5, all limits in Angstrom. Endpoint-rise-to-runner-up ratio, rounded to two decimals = 0.39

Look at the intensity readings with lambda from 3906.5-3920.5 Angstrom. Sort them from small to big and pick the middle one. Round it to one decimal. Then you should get 3.0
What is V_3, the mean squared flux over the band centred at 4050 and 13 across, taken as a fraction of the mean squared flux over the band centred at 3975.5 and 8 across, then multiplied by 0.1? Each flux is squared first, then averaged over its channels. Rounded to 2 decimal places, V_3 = 0.25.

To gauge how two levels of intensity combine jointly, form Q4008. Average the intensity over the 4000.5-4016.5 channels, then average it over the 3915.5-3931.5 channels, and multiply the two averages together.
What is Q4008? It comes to 17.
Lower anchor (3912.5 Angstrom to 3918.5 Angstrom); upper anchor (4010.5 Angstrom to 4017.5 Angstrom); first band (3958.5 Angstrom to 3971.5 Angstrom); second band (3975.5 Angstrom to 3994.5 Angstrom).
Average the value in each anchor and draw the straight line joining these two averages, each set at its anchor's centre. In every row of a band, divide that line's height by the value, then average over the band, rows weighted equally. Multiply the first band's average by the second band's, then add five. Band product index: 6.48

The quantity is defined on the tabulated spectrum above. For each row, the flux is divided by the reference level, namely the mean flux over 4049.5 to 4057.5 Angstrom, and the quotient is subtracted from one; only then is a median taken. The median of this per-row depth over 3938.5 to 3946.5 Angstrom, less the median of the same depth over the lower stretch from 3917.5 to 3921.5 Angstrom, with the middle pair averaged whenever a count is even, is 0.0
